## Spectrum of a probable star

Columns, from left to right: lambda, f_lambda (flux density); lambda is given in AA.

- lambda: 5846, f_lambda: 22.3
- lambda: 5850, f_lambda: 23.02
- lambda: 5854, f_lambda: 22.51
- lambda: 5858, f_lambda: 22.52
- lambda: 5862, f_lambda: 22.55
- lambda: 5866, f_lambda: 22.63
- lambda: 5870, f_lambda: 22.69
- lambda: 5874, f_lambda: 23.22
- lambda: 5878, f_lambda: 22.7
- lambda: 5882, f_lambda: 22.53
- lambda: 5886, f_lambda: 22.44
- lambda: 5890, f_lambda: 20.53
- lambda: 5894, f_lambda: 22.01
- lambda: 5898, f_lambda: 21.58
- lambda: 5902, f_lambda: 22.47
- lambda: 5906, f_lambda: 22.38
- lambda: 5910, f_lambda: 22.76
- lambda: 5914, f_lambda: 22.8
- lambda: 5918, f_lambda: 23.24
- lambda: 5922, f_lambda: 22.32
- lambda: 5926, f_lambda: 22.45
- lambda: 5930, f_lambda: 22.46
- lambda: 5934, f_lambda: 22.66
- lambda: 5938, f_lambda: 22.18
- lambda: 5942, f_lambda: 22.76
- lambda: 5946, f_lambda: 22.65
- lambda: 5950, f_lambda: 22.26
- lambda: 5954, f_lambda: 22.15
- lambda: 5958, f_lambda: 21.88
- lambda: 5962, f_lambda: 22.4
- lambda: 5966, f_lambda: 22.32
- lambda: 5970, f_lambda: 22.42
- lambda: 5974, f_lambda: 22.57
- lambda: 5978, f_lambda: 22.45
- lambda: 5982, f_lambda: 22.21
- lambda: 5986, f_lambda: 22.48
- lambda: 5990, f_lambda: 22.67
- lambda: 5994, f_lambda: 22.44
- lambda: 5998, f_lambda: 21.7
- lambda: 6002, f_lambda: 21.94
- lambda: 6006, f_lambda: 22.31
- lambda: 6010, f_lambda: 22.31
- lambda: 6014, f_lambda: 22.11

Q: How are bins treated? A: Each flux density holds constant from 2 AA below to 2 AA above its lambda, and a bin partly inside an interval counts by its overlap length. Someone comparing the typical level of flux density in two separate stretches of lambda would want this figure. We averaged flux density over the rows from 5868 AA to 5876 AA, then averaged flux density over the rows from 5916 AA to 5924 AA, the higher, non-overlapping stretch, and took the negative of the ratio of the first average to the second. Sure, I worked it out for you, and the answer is -1.01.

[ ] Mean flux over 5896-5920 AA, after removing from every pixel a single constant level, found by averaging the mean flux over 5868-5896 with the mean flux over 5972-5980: 0.13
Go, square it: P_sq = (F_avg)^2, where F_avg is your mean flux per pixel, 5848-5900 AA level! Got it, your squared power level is 501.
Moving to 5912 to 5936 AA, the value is 513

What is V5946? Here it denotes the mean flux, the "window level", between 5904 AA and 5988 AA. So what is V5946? 22.5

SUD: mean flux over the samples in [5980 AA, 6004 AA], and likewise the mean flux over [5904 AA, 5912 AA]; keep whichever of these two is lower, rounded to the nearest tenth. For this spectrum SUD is 22.2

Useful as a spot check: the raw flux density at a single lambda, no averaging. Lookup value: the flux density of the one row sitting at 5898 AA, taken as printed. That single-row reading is 21.58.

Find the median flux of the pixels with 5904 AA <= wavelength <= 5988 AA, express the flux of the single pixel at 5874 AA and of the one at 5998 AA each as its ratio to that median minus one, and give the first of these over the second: -1.0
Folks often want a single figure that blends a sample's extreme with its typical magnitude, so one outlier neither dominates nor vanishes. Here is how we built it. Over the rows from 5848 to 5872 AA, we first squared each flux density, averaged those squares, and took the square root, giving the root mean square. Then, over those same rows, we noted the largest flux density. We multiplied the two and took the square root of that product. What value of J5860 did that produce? 22.8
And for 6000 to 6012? 22.2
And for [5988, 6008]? 22.4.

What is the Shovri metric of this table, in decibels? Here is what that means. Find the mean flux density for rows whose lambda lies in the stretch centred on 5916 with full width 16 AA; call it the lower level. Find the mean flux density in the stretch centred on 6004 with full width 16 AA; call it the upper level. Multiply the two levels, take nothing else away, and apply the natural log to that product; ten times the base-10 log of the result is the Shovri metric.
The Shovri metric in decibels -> 7.94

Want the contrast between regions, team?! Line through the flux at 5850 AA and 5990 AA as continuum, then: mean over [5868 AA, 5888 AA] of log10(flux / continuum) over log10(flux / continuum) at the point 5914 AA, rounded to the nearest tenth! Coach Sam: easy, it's 3.9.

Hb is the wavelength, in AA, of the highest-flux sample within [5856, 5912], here 5874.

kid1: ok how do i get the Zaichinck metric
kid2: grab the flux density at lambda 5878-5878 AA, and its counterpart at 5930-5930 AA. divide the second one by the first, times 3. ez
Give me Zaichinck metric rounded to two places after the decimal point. 2.97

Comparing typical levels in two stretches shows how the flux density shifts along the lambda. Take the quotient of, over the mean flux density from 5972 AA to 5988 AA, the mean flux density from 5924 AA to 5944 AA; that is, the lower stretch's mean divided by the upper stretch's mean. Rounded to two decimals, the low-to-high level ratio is 1.00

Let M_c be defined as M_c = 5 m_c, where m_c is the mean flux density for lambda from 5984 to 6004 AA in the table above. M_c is 111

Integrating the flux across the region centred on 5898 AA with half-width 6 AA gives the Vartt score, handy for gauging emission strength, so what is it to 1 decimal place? 264.2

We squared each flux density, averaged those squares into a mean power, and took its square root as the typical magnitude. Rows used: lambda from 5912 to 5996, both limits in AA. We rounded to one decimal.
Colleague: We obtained 22.5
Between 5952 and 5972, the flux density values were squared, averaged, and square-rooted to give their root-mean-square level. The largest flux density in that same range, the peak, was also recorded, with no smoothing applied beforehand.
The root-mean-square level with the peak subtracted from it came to -0.19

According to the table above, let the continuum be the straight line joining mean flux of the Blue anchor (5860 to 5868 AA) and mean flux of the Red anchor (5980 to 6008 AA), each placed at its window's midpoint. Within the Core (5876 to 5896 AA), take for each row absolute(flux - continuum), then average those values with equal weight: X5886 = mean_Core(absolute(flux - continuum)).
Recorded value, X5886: 0.549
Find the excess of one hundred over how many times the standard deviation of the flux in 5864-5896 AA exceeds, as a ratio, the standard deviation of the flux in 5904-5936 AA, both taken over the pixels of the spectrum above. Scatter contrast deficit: 97.3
